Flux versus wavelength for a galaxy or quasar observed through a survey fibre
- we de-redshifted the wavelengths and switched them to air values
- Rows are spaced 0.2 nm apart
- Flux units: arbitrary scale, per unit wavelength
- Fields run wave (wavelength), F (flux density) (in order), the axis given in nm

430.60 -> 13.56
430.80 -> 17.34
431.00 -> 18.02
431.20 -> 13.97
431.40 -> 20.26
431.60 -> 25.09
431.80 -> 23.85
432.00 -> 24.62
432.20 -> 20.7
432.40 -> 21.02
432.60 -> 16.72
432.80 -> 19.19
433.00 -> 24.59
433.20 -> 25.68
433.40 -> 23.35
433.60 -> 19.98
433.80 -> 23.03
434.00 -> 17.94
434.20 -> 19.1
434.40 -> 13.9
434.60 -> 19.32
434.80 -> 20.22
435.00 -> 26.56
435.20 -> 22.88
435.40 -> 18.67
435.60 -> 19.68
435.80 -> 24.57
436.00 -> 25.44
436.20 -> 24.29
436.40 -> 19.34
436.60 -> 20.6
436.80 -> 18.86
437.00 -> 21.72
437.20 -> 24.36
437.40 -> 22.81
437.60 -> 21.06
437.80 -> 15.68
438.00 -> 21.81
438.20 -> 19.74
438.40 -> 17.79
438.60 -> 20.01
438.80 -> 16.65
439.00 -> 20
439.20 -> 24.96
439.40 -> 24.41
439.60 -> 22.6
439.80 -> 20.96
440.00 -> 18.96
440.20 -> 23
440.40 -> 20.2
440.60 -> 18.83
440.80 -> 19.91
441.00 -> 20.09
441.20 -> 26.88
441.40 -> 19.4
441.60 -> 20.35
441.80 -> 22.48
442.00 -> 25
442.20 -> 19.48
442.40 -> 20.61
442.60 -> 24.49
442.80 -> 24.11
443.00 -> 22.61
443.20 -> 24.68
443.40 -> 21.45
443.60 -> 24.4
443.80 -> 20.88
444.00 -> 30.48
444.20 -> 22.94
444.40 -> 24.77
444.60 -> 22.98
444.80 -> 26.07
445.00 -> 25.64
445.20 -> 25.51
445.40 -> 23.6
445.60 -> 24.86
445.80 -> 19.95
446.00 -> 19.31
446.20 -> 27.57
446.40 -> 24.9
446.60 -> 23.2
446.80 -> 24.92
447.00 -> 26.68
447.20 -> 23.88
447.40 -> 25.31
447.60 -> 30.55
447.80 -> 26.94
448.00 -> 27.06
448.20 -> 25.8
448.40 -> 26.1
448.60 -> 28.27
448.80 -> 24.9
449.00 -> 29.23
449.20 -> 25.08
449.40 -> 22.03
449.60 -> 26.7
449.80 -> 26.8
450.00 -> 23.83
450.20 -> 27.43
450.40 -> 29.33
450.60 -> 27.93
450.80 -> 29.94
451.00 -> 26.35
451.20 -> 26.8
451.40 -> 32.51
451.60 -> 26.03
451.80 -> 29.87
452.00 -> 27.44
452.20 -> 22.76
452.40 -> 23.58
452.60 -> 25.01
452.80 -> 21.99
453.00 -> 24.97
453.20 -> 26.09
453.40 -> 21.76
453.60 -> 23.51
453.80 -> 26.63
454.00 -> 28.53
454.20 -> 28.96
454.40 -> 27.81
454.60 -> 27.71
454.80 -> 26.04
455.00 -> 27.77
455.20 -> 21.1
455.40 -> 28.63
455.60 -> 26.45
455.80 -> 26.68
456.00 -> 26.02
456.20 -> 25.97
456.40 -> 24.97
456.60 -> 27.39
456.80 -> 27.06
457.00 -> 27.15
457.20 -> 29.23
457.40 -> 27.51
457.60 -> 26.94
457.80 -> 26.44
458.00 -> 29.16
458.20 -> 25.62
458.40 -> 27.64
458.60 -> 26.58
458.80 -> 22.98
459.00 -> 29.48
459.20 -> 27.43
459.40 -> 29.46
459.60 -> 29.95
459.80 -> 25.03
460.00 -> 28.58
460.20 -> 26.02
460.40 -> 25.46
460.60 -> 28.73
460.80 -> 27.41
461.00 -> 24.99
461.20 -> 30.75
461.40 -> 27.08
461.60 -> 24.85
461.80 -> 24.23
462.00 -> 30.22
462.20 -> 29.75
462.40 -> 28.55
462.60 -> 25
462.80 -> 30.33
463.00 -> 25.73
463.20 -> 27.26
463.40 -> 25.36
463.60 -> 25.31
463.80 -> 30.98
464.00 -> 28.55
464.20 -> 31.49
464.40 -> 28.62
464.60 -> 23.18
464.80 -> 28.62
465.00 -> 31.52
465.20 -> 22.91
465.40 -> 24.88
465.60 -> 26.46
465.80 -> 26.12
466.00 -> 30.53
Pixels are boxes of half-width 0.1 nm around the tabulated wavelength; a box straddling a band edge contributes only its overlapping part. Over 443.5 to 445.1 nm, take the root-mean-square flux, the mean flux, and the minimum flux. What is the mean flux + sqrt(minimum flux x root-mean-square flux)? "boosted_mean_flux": 47.6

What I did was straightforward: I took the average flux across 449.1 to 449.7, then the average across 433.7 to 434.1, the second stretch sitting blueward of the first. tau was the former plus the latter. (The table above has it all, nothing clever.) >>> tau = 45.1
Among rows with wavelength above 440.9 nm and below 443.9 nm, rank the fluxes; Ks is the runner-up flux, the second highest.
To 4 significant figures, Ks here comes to 25.00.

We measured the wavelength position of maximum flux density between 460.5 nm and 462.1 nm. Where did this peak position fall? 461.20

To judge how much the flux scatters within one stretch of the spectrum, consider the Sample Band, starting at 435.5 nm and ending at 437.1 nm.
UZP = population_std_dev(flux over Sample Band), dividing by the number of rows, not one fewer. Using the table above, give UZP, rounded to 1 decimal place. 2.4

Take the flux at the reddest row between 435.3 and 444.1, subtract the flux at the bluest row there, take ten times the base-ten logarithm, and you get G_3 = 11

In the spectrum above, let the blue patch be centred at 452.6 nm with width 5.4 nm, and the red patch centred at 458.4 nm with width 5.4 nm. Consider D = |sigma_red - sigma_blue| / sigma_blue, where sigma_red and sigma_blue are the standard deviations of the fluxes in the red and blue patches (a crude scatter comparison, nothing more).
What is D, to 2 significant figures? 0.40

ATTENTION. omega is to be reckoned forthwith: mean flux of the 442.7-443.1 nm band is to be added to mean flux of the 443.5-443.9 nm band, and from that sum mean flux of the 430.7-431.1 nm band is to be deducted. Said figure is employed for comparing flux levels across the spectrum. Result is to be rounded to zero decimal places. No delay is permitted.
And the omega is 28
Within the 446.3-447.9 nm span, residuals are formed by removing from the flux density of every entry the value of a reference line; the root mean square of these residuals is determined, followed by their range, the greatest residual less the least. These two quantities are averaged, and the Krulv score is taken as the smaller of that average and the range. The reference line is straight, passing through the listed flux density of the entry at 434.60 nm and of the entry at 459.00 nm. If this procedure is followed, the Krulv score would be 4.7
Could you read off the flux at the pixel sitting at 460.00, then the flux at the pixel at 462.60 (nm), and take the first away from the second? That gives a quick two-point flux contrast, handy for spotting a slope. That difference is -4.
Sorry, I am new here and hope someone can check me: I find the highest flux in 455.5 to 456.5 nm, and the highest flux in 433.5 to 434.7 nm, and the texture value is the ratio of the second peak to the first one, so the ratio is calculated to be 0.86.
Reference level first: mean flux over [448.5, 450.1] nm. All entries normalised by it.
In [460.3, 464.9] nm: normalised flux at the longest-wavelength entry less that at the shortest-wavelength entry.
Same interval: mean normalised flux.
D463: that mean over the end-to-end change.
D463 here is 9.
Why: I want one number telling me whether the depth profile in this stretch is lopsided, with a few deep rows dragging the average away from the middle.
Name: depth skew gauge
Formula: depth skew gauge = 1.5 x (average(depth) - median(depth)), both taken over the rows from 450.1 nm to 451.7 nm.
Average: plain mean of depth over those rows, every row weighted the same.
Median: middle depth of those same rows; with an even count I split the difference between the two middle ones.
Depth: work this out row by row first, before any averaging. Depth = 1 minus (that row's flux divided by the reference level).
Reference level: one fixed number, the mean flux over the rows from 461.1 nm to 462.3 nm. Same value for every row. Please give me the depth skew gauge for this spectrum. -0.03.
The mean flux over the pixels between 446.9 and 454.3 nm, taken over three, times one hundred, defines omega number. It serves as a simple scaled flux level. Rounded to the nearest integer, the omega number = 880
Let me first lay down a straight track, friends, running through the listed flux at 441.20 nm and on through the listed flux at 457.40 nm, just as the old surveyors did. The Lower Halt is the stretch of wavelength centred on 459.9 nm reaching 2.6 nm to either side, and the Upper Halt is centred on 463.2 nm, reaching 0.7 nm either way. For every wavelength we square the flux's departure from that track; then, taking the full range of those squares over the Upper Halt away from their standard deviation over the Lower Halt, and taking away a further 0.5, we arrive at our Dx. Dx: -6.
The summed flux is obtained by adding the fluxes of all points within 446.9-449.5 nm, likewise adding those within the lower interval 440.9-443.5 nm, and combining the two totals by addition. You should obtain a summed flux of 633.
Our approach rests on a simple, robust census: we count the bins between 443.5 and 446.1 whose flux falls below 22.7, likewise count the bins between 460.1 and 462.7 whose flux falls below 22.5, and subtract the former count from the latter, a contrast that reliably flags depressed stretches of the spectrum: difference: -3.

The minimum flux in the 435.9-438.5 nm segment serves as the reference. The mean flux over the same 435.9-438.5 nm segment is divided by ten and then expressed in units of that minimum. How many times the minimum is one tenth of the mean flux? 0.134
